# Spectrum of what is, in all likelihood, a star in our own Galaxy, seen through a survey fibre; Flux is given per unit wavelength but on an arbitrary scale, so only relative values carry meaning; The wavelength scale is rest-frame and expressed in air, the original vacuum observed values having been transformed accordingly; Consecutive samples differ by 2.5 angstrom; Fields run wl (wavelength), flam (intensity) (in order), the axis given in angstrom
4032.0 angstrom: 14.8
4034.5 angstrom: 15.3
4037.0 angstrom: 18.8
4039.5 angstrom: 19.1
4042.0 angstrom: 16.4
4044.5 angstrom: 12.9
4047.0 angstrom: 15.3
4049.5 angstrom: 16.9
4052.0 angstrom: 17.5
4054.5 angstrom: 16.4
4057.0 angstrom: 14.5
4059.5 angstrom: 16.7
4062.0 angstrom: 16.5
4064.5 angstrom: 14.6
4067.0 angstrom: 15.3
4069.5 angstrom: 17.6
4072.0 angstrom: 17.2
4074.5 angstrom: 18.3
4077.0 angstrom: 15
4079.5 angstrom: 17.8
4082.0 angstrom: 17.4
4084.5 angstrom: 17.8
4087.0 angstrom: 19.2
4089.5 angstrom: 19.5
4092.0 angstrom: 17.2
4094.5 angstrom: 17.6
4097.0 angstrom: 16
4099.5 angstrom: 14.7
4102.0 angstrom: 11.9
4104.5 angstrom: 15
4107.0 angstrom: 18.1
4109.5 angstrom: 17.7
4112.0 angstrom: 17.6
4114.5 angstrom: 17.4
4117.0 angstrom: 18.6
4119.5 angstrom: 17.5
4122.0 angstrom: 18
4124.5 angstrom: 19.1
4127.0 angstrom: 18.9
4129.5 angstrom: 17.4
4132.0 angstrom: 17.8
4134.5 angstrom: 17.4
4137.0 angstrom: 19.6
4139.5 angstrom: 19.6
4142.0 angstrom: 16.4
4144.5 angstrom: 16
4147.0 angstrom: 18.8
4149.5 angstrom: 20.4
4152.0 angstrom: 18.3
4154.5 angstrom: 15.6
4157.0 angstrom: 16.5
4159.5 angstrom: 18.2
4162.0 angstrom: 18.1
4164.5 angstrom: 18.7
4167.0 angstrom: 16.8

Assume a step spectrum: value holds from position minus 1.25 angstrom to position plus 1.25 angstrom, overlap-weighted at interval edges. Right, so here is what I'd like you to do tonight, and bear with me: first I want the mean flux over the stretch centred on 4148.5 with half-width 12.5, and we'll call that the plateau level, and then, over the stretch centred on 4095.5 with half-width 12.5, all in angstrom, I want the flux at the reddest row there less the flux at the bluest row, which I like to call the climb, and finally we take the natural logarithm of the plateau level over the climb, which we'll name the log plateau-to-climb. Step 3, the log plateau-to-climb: 4.1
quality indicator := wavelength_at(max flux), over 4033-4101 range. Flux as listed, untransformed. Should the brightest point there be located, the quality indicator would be 4089.5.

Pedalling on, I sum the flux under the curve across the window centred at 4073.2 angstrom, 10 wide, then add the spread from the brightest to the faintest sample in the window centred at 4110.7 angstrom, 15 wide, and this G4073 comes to 174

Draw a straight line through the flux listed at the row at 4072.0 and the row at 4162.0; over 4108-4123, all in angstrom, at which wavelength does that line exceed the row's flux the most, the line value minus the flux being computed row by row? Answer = 4114.5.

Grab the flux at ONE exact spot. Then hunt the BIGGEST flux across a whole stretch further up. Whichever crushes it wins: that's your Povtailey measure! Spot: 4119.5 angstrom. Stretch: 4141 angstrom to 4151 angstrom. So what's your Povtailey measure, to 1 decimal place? 20.4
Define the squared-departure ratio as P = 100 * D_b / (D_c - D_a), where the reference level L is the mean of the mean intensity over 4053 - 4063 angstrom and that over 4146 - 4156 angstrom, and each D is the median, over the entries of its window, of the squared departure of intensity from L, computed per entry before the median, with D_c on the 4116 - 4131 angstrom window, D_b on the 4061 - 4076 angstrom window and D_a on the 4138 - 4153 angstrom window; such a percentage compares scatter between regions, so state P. -143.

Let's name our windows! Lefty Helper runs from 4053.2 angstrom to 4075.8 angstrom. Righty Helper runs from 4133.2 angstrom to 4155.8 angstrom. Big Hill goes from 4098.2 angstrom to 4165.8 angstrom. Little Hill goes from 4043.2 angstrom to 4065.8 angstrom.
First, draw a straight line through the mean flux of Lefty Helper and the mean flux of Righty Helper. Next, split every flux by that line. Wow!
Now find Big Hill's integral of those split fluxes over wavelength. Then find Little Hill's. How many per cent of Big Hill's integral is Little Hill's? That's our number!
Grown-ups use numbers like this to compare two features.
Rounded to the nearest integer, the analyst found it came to 33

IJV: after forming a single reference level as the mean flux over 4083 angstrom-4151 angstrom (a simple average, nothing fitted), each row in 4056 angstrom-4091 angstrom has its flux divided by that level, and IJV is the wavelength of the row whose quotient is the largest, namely 4089.5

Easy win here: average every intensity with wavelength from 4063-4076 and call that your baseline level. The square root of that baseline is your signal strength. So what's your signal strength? 4.07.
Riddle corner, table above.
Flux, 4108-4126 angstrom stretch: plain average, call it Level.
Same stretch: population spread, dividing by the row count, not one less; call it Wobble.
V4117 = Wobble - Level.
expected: -17.4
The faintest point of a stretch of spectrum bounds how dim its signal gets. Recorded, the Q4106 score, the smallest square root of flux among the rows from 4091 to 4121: 3.45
